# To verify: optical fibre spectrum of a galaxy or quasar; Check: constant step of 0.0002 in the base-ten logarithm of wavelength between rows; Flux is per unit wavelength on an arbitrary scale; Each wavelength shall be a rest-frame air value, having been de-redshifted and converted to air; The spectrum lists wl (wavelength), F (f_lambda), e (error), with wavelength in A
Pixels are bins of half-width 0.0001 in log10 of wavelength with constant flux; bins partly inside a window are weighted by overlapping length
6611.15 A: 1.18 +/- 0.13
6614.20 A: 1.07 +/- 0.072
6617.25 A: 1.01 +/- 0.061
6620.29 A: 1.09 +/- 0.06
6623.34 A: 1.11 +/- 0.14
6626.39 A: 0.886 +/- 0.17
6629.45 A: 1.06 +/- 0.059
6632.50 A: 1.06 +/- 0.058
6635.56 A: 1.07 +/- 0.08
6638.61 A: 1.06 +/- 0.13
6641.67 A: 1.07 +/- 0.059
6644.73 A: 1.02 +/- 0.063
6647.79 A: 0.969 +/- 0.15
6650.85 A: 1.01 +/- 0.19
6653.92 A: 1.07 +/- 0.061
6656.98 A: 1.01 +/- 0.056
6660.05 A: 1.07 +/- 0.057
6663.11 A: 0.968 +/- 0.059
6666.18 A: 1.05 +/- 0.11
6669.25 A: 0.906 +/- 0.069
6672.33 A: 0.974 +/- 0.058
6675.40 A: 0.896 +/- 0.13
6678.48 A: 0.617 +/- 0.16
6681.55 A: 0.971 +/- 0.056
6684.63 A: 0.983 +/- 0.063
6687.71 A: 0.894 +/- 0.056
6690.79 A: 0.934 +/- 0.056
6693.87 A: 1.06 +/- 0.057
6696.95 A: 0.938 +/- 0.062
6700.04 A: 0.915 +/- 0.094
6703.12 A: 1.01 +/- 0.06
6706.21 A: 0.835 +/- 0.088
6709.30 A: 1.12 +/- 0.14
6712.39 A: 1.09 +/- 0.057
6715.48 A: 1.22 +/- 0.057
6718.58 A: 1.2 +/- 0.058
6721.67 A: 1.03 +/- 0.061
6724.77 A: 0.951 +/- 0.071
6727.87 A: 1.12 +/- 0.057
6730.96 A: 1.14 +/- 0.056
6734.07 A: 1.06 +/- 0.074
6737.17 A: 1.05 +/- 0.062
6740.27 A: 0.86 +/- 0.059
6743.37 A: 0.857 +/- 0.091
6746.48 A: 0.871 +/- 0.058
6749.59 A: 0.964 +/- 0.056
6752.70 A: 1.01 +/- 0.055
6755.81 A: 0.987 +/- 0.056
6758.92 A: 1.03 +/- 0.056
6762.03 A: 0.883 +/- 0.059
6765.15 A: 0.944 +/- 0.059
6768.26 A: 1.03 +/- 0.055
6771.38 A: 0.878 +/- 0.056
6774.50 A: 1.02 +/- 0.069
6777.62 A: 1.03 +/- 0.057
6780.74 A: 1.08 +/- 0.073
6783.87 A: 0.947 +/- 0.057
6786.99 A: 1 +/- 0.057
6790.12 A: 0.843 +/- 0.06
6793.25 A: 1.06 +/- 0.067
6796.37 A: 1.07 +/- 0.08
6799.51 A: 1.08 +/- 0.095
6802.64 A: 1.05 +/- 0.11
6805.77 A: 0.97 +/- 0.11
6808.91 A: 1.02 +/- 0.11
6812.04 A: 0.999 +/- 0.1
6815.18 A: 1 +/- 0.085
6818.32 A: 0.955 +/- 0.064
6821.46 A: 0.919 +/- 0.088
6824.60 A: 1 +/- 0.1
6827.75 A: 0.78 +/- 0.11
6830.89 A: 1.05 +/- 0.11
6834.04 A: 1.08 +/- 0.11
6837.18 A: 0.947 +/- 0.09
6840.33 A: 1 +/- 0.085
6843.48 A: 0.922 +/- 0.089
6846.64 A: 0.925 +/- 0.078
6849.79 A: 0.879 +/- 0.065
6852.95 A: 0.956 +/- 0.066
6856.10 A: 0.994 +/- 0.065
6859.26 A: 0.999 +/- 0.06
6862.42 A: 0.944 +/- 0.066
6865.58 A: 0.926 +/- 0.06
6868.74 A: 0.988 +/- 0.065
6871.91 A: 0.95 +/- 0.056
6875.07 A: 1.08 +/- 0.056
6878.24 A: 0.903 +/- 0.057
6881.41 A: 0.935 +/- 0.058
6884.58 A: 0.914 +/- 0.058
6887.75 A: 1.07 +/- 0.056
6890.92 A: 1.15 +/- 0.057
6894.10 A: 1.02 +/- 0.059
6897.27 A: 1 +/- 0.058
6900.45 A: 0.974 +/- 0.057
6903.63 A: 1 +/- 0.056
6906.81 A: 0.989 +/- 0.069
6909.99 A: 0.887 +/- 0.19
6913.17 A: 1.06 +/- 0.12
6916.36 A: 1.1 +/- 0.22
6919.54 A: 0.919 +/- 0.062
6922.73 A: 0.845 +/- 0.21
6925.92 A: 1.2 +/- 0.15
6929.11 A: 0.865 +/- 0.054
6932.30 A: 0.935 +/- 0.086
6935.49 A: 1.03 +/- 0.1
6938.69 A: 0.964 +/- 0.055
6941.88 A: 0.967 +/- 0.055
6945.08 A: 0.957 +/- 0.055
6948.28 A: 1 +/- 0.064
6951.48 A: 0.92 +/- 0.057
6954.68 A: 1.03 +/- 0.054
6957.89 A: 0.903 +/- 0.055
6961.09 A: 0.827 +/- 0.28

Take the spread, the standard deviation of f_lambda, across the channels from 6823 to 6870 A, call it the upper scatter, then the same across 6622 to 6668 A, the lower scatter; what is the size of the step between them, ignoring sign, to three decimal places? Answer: 0.015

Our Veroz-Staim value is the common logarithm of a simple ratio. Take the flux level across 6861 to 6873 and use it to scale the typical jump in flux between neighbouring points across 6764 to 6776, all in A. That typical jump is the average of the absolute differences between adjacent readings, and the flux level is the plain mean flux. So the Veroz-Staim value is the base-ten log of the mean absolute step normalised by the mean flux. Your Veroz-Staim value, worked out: -0.88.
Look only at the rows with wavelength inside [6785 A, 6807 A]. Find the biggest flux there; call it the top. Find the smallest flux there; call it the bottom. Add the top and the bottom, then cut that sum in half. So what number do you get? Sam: 0.96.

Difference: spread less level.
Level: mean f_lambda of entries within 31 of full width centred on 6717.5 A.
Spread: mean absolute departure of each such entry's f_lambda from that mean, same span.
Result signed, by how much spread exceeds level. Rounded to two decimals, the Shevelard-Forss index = -0.98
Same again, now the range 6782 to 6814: -0.95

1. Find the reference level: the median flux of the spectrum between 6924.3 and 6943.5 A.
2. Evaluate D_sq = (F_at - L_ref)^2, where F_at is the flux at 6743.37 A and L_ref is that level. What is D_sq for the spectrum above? 0.012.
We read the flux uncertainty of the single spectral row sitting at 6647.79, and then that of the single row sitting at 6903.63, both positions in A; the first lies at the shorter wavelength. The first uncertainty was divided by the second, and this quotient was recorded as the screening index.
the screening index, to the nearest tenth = 2.7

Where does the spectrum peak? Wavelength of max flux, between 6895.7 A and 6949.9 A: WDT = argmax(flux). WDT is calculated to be 6925.92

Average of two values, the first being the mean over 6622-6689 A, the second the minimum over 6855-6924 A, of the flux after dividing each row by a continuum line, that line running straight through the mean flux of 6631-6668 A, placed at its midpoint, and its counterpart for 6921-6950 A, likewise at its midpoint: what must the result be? 0.910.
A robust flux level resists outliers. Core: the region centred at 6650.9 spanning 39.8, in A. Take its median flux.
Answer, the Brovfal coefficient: 1.05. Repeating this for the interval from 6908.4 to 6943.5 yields 0.96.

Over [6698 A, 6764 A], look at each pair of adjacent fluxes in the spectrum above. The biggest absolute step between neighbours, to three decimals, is 0.285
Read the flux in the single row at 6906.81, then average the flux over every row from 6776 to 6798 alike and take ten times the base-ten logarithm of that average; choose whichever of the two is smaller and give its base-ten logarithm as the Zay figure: -1.7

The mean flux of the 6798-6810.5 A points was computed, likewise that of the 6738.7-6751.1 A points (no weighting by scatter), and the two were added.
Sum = 1.92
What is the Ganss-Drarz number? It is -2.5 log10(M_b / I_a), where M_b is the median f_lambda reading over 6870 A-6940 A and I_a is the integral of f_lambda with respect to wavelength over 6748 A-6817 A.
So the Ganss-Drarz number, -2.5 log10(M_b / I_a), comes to 4.61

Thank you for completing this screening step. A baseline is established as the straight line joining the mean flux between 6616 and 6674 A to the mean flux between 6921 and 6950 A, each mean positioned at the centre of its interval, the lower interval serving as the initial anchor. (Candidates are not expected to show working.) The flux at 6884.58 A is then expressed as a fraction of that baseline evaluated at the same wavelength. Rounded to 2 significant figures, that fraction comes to 0.93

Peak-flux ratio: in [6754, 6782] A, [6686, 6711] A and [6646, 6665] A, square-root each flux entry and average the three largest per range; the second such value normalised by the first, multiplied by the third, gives 1.03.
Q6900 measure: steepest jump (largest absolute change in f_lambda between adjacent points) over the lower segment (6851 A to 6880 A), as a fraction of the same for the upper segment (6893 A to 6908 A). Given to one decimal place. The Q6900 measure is 6.8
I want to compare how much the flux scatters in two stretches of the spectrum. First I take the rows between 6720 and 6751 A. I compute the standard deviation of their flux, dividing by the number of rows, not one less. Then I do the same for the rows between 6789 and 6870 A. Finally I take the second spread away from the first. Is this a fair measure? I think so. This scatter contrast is 0.029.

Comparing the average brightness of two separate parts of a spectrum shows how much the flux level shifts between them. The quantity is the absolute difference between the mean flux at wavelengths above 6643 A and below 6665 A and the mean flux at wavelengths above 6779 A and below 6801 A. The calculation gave 0.01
